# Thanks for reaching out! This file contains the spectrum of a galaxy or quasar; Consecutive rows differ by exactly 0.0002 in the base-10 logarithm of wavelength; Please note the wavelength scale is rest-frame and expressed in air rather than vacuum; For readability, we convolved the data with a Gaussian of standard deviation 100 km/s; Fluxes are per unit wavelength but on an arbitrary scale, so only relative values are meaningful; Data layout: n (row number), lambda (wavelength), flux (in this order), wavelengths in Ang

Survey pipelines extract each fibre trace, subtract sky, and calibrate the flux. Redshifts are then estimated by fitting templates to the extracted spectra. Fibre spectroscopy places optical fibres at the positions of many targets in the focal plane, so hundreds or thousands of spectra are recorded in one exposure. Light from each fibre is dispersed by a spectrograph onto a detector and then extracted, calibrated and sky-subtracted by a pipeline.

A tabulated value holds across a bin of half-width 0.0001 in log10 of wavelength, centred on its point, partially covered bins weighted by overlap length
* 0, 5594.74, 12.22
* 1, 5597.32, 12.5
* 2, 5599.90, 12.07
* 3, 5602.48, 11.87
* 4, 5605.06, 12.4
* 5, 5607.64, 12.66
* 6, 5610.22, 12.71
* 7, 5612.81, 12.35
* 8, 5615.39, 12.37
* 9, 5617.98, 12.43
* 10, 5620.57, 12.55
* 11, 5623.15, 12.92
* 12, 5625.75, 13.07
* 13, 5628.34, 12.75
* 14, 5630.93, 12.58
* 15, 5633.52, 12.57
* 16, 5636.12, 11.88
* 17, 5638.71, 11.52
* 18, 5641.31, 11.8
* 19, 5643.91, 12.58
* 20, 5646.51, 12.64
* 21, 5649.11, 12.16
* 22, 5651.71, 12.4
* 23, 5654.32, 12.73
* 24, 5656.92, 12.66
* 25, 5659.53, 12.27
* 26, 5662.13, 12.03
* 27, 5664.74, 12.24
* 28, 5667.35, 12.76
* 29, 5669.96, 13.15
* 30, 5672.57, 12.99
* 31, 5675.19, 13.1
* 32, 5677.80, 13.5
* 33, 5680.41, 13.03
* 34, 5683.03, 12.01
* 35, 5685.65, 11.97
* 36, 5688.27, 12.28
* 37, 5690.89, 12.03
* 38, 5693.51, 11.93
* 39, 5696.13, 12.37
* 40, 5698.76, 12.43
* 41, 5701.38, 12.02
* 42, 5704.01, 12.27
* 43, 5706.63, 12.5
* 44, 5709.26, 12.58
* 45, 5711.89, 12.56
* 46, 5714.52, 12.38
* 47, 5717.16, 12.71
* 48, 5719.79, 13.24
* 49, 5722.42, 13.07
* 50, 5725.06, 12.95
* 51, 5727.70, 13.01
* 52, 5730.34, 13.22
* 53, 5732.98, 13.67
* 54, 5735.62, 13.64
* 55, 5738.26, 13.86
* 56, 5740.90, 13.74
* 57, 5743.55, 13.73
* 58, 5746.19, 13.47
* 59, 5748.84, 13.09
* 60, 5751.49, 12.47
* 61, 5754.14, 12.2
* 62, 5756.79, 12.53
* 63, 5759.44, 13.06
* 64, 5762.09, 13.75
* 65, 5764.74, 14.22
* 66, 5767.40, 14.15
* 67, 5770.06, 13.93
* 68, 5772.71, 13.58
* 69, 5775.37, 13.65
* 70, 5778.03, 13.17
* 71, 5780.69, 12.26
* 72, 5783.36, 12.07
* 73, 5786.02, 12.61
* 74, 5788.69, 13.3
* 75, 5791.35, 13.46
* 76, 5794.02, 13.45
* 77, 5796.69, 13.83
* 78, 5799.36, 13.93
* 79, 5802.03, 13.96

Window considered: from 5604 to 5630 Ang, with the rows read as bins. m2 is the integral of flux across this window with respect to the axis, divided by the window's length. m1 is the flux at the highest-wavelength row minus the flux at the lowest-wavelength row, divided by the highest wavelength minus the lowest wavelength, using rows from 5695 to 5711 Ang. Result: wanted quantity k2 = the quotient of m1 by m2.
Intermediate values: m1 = 0.016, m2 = 12.6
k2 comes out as 0.001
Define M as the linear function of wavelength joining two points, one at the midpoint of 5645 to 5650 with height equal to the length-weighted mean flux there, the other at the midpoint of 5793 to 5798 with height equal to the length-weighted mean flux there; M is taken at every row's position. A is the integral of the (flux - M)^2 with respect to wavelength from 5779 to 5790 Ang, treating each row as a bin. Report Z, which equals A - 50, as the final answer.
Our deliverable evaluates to -37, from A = 12.8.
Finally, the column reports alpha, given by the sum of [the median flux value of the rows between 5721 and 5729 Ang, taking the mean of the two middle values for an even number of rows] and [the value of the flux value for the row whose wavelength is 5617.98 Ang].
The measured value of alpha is 25.44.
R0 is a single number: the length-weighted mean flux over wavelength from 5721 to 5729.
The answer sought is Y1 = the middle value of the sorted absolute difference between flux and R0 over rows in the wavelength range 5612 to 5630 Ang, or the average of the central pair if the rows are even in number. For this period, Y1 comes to 0.46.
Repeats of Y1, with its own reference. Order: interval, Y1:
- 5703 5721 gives 0.45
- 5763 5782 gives 0.75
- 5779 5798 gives 0.45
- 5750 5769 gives 0.74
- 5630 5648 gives 0.44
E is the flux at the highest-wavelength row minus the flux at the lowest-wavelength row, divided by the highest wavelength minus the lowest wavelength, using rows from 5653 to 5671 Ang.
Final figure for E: 0.03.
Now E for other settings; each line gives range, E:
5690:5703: 0.00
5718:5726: -0.06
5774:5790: -0.03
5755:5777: 0.06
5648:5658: 0.06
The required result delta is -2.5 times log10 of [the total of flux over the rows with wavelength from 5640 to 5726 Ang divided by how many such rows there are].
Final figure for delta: -2.74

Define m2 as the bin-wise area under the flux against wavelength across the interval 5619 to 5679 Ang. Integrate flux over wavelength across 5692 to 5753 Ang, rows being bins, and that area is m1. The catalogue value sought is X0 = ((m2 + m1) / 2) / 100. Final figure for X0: 7.70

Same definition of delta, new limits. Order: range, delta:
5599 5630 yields -2.74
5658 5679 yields -2.76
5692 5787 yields -2.79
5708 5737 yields -2.79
